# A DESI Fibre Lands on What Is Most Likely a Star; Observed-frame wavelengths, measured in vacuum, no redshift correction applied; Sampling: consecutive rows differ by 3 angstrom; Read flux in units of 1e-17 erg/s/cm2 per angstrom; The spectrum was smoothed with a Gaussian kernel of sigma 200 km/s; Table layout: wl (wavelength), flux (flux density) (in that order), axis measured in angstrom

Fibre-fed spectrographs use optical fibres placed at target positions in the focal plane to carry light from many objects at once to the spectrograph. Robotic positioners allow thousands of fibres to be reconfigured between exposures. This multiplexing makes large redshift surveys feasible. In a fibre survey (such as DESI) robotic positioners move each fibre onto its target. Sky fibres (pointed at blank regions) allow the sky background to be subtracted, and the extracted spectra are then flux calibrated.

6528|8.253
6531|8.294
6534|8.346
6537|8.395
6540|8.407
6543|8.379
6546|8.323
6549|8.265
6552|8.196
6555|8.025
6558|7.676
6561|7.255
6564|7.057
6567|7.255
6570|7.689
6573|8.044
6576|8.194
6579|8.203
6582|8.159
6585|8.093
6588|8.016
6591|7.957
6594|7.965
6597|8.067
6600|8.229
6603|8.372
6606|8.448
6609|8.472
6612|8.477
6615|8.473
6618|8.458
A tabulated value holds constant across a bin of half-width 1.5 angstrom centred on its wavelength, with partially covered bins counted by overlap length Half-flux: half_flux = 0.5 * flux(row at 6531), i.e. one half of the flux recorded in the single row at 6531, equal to 4.15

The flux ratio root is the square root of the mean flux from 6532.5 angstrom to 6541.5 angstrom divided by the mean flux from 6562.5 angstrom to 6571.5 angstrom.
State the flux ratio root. 1.07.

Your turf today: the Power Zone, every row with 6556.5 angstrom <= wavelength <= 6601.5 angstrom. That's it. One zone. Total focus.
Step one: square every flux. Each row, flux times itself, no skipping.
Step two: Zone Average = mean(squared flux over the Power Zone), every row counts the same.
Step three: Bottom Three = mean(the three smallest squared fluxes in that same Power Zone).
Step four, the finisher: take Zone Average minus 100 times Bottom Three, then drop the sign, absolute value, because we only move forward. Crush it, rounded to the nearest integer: 5107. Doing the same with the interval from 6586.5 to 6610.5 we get 6300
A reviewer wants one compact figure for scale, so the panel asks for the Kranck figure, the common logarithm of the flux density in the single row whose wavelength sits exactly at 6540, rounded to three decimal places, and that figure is 0.925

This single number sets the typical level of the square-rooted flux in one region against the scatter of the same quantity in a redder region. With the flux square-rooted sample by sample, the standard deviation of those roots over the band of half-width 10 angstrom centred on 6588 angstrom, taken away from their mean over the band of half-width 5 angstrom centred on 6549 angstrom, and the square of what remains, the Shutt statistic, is 8.17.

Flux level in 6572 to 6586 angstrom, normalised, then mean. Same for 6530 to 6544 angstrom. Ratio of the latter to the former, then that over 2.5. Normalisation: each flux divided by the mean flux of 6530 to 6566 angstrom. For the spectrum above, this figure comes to 0.411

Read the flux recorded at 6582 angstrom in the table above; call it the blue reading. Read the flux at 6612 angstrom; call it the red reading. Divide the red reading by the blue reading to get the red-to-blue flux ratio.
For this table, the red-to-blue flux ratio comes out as 1.04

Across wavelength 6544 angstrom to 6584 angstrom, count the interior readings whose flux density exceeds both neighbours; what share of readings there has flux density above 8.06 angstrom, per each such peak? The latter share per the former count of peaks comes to 0.5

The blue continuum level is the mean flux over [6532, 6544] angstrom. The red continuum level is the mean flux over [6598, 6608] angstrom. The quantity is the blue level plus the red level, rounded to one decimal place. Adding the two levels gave 16.7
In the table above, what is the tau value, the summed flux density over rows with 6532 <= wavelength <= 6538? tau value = 16.7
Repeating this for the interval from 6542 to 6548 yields 16.7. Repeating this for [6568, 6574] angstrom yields 15.7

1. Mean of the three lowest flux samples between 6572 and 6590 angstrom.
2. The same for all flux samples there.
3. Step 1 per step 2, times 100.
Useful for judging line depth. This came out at 99.2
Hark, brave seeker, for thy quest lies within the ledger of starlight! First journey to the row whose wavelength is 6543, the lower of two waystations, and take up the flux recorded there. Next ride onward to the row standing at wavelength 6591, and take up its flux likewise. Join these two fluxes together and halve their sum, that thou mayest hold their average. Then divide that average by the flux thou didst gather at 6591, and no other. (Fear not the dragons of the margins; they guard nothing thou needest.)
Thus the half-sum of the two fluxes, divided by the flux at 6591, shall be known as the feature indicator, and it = 1.027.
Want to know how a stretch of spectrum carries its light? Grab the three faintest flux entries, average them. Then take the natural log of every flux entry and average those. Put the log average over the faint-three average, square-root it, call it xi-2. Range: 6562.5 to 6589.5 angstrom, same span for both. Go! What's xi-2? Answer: 0.530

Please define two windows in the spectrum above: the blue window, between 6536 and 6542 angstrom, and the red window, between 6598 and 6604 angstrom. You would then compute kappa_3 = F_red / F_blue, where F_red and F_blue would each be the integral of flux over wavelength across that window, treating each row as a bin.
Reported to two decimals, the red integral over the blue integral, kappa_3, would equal 0.99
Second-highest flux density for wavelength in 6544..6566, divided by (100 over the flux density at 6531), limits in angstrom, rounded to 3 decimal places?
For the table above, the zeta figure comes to 0.685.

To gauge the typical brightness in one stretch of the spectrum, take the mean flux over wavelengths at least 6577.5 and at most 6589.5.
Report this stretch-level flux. 8.12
